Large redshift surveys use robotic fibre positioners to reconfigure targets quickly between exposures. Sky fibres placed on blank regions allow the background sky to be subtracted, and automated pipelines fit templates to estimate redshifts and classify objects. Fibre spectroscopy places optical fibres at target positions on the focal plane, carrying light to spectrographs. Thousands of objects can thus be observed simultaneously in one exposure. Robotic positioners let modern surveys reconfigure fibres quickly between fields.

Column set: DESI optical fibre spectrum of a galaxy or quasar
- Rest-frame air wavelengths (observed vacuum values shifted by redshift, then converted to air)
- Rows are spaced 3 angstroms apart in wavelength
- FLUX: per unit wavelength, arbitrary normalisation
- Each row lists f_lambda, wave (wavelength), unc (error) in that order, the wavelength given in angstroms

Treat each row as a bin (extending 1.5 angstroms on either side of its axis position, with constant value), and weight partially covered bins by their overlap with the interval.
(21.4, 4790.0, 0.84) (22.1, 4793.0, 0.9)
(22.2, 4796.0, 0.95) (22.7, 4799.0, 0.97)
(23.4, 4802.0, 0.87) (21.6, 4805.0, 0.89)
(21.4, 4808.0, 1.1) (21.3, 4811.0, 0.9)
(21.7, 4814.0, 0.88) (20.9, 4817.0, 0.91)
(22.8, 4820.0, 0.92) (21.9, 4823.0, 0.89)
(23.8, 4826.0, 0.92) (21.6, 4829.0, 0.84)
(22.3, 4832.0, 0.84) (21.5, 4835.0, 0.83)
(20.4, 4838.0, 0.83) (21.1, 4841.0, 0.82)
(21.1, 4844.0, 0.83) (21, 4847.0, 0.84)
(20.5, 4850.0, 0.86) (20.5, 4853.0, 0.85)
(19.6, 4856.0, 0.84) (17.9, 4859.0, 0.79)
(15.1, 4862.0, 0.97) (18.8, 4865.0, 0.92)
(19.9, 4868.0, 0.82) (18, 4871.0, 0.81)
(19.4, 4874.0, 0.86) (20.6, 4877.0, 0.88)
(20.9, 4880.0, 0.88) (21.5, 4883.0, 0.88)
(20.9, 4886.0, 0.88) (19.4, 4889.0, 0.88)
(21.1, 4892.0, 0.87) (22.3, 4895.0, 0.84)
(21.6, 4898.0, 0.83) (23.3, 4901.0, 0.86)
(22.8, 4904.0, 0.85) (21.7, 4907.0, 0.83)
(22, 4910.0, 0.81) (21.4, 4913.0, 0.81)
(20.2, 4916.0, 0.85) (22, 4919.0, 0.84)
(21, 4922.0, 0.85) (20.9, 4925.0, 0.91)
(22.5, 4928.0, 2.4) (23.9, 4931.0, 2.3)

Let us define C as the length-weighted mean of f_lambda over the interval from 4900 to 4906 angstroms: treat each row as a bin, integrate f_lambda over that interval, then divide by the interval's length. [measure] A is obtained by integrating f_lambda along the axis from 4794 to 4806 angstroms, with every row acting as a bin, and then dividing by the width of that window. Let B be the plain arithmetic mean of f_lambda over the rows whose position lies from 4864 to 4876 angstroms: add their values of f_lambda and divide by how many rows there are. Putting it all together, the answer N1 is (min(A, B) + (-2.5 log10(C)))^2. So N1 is 244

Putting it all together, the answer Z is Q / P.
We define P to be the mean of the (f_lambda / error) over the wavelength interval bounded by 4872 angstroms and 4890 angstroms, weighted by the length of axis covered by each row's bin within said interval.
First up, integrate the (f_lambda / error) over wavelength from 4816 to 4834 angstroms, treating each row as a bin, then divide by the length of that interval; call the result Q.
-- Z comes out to 1.08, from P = 23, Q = 25.2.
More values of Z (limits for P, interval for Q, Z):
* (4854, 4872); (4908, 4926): 1.18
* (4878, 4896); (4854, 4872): 0.89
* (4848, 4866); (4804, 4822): 1.07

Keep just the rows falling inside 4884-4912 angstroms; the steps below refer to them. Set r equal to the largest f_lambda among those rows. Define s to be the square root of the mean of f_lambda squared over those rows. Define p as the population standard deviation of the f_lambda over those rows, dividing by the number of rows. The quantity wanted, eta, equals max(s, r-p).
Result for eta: 22.2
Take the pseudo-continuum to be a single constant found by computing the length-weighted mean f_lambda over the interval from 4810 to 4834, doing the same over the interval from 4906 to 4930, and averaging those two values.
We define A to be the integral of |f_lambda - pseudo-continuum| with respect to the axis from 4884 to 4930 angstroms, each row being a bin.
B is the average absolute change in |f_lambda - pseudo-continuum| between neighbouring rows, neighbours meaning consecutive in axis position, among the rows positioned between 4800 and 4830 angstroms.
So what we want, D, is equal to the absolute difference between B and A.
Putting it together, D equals 36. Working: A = 37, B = 0.86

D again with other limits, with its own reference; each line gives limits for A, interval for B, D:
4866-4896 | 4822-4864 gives 45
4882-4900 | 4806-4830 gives 14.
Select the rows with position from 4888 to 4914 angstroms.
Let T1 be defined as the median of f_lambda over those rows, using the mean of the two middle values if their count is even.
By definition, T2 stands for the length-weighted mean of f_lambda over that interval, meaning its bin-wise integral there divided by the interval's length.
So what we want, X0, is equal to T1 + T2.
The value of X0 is 43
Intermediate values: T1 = 21.7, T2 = 21.8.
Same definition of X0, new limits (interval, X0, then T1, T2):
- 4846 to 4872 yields 39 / 19.6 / 19.0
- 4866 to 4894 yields 41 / 20.6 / 20.2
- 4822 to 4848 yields 43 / 21.5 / 21.6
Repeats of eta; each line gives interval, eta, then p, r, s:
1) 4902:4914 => 22.3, 0.52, 22.8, 22.0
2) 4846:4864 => 19.2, 2.05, 21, 19.2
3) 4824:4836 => 22.9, 0.92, 23.8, 22.3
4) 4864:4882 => 19.9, 1.00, 20.9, 19.6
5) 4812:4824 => 22.1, 0.68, 22.8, 21.8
